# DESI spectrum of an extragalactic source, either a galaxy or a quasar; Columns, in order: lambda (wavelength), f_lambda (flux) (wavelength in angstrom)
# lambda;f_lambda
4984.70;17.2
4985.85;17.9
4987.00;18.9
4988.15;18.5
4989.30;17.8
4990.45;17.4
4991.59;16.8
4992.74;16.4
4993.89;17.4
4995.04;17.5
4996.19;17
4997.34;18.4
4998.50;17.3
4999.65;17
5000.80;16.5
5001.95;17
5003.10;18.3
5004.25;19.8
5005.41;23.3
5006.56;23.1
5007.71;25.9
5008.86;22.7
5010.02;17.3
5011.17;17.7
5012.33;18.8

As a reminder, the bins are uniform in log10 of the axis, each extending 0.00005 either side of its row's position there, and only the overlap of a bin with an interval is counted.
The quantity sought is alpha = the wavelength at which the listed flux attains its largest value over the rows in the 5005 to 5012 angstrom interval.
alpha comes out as 5007.71 angstrom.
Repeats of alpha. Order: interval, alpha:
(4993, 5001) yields 4997.34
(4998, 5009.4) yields 5007.71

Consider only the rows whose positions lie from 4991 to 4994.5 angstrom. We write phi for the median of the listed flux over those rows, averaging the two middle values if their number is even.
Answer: 16.8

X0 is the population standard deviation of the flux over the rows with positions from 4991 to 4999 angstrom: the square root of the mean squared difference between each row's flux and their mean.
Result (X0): 0.59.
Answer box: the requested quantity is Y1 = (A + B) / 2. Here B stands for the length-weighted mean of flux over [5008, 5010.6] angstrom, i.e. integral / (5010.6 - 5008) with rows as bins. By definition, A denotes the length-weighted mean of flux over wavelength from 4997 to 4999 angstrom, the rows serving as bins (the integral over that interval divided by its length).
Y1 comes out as 19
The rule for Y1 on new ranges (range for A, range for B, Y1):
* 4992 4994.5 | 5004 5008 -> 20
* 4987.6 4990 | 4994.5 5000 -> 18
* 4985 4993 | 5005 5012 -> 20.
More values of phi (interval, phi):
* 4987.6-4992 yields 17.6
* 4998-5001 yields 17.0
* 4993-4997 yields 17.4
